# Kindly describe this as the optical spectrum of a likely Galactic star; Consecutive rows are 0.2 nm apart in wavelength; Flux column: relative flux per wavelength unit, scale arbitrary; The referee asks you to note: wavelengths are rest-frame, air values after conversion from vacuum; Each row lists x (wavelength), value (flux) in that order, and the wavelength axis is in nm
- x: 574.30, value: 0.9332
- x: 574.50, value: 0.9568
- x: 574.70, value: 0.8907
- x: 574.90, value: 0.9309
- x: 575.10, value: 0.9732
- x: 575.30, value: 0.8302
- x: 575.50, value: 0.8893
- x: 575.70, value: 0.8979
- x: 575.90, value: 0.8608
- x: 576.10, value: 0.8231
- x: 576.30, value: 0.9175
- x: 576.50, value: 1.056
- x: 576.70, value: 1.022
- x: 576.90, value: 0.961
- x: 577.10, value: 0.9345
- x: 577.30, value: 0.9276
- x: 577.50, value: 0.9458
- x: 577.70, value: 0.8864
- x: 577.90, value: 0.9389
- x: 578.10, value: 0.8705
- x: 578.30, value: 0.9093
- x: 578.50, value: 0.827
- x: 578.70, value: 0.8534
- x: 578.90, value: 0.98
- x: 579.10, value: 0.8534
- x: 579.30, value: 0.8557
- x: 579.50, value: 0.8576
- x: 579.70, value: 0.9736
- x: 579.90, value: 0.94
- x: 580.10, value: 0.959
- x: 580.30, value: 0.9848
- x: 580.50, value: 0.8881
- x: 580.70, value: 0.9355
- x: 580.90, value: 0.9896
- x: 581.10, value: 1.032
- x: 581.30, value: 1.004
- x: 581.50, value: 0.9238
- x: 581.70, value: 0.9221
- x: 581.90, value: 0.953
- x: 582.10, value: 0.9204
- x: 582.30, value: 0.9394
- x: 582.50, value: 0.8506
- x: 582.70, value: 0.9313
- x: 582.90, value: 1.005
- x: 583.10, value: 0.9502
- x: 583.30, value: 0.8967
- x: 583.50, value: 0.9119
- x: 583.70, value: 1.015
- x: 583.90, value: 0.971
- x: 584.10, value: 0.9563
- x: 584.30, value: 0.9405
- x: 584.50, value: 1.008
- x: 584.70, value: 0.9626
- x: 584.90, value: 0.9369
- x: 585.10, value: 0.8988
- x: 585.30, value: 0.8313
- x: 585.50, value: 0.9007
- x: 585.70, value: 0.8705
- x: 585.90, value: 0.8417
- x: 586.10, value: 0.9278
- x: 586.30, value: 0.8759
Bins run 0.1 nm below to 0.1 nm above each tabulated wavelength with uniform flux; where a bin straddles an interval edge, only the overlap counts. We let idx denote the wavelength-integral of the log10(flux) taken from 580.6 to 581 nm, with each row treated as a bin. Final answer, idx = -0.007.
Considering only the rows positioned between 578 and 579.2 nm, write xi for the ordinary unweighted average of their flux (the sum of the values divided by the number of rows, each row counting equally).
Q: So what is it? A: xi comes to 0.882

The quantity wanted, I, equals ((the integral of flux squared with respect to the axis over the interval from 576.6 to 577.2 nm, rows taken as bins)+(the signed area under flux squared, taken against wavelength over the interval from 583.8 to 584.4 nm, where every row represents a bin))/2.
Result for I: 0.56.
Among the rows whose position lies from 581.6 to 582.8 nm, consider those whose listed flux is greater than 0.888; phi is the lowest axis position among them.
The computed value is 581.70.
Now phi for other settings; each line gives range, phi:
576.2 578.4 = 576.30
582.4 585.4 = 582.70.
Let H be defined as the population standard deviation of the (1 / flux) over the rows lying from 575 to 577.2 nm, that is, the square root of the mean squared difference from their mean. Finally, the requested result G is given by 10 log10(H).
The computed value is -10.8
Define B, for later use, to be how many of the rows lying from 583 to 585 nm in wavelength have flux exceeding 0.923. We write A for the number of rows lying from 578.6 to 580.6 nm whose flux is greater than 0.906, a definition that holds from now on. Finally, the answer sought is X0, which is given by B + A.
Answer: 13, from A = 5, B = 8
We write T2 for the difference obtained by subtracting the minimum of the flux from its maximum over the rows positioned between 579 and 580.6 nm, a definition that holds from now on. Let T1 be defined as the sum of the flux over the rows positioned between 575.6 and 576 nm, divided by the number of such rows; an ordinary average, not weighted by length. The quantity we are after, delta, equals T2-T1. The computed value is -0.75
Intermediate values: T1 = 0.879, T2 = 0.13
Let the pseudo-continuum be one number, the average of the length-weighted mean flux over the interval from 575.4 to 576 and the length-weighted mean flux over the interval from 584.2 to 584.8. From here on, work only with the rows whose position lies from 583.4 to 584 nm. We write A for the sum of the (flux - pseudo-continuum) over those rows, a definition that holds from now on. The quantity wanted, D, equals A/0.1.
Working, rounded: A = 0.12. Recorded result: 1.2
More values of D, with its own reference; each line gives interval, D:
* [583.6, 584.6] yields 2.6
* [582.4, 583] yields 0.1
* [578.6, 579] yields -0.2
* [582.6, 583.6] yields 0.6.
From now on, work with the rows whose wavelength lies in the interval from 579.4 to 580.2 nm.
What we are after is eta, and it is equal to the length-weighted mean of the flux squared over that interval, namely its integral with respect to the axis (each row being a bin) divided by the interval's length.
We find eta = 0.87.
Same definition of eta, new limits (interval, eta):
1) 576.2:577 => 0.98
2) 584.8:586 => 0.78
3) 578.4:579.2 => 0.78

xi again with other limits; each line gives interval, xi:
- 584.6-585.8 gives 0.900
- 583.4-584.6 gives 0.967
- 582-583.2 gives 0.933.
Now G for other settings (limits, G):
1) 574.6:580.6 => -11.7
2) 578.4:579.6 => -12.2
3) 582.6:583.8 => -13.1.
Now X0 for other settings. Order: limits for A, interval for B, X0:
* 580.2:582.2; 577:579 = 14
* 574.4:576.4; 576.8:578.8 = 9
